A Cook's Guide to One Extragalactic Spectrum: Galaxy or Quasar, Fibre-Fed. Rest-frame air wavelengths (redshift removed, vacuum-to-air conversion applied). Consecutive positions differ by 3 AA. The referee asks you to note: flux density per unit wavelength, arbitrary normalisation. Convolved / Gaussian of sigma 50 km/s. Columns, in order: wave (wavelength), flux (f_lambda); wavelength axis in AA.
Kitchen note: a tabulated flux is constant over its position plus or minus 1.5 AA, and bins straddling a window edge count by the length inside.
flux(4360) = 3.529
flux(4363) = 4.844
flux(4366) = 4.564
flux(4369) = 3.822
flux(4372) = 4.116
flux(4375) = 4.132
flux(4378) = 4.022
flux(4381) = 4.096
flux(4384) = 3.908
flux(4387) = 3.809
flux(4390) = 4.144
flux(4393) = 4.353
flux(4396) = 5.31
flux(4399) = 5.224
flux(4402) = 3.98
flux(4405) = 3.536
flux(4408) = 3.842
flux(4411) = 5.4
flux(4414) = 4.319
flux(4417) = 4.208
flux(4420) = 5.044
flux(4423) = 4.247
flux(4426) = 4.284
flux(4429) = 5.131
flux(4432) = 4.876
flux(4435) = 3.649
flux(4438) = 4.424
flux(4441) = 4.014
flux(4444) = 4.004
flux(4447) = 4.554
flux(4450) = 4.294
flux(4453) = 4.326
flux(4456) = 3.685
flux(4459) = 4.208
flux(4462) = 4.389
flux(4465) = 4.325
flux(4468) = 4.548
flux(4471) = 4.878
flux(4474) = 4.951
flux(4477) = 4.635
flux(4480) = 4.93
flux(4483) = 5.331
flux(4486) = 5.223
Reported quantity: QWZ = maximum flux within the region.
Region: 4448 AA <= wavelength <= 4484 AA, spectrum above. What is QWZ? 5.331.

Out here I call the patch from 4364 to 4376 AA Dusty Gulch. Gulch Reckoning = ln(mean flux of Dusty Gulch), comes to 1.43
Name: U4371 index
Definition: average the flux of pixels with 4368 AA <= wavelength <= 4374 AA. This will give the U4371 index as 4.0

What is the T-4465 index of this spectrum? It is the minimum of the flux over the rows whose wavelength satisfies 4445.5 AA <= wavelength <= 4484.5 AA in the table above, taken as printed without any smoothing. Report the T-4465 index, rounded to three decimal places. 3.685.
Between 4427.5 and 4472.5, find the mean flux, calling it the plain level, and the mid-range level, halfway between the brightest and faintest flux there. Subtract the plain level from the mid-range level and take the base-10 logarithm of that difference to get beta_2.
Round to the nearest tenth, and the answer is -1.4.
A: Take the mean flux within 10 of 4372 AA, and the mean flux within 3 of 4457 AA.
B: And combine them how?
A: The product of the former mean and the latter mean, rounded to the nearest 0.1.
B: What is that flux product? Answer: 16.7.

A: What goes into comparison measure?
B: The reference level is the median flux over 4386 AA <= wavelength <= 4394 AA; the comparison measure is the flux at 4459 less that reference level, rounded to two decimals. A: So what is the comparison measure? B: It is 0.06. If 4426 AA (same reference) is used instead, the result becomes 0.14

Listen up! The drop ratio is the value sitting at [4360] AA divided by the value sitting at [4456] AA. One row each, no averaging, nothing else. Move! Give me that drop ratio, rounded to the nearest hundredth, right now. 0.96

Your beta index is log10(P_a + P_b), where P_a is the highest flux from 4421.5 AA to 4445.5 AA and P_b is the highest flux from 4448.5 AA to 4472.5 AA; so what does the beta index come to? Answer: 1.00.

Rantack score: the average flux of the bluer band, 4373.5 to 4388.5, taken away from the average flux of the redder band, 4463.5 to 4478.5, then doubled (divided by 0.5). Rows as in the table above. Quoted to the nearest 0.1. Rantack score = 1.3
